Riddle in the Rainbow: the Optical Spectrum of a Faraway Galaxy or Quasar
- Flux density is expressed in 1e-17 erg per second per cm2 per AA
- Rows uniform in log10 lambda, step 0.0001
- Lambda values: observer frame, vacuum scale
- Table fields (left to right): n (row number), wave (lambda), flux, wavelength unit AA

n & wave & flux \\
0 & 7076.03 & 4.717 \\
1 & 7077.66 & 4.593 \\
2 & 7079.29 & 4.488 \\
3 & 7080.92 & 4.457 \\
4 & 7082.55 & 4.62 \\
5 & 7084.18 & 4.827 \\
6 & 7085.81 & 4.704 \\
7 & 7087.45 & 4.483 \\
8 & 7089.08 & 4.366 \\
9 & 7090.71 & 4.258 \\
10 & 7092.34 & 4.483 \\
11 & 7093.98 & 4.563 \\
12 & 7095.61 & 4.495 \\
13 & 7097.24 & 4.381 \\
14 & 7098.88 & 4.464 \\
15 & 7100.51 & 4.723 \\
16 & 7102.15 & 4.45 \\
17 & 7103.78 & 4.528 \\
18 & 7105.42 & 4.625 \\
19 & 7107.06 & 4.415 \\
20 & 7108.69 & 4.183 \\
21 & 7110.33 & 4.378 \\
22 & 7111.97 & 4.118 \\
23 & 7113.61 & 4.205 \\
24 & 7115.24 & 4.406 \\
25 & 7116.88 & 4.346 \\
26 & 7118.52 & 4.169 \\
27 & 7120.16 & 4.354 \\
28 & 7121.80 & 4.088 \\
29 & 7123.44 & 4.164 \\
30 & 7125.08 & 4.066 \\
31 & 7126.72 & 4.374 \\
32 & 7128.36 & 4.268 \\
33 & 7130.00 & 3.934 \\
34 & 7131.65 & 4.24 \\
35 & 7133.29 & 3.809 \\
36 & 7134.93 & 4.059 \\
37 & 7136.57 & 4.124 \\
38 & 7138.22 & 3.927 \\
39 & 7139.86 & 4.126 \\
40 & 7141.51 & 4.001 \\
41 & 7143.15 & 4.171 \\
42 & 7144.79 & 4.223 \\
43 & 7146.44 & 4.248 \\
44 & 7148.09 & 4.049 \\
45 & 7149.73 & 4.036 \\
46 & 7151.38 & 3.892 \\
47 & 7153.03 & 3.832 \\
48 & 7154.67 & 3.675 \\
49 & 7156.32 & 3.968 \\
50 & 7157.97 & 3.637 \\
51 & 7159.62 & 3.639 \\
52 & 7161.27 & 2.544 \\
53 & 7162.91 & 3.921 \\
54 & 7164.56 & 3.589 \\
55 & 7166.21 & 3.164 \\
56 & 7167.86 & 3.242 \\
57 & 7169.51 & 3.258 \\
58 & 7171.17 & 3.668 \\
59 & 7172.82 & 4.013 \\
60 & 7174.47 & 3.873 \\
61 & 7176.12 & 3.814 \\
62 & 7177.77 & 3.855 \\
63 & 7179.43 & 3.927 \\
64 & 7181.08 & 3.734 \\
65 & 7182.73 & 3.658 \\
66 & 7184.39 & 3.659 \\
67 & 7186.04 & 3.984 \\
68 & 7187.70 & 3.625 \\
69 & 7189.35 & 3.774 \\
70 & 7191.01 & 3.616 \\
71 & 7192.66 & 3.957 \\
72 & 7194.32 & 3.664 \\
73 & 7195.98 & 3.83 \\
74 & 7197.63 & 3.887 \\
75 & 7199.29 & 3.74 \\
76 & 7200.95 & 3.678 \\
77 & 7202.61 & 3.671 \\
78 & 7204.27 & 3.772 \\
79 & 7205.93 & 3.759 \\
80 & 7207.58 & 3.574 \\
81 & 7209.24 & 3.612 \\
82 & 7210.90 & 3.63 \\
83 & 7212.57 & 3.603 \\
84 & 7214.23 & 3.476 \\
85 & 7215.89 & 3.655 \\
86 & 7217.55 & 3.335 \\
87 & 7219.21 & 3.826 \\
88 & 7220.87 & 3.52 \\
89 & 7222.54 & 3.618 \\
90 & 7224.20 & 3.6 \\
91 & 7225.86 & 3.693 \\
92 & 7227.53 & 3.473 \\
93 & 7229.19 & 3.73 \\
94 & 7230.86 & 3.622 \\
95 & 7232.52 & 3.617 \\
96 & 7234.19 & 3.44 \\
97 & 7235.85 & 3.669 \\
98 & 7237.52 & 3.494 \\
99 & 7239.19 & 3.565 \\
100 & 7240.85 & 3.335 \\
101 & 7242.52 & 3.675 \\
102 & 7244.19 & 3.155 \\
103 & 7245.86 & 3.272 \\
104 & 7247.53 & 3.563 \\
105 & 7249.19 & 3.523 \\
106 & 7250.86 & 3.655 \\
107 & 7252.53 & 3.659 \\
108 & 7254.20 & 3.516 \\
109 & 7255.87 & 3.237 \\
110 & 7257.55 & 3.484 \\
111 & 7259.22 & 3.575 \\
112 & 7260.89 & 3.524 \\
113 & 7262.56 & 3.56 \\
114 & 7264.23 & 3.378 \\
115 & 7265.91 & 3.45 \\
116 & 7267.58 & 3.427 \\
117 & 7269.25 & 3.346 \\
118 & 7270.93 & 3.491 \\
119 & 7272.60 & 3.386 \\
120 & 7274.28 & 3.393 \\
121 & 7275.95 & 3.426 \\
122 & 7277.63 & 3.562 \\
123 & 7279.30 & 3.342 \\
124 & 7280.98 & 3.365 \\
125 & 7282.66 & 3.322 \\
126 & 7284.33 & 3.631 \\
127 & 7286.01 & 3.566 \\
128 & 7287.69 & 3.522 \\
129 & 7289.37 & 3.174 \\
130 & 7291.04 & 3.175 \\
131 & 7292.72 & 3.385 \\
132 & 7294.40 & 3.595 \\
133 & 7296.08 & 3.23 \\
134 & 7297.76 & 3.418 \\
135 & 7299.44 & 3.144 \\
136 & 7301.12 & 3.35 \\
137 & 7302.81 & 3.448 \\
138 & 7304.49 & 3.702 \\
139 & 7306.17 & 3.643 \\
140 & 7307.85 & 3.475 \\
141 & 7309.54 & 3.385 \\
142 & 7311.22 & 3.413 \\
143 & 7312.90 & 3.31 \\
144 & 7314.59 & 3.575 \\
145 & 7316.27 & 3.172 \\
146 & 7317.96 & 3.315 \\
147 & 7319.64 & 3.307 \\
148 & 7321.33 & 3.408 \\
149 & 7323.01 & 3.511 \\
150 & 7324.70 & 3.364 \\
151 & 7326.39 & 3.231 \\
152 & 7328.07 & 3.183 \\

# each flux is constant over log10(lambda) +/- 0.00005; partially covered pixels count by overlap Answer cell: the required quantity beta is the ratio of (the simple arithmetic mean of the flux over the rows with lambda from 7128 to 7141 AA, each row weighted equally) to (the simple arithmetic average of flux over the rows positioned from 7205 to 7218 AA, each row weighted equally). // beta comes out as 1.13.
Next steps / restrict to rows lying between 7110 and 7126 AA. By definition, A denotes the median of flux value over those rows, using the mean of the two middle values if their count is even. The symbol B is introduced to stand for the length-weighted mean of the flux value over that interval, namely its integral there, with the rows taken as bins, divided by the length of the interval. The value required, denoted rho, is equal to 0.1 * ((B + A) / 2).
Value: 0.42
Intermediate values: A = 4.2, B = 4.2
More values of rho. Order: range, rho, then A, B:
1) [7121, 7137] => 0.41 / 4.1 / 4.1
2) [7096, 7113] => 0.44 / 4.4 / 4.4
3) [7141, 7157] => 0.40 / 4.0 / 4.0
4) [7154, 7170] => 0.35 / 3.6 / 3.5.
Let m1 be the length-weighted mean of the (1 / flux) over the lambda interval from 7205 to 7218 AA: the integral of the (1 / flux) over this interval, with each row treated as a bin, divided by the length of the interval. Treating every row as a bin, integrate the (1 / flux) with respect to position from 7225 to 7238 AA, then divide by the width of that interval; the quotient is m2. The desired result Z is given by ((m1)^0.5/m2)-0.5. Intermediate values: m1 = 0.279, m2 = 0.28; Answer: 1.40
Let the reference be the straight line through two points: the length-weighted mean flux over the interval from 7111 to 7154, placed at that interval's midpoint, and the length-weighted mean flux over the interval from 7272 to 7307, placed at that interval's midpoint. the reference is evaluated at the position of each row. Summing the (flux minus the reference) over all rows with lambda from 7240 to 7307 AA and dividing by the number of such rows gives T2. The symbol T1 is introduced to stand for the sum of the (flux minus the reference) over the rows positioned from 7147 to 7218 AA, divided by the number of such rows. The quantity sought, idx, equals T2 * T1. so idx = 0.011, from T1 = -0.21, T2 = -0.05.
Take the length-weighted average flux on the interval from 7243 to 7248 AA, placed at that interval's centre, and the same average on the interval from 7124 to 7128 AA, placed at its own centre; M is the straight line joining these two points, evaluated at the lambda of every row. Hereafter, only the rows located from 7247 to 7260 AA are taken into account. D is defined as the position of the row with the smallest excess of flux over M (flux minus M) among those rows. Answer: 7255.87 AA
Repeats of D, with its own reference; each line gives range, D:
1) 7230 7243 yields 7240.85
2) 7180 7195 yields 7182.73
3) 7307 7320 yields 7316.27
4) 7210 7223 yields 7217.55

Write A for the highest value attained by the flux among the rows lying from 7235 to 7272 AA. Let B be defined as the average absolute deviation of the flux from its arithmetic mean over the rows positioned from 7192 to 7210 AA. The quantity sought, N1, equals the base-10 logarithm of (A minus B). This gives 0.55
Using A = 3.675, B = 0.091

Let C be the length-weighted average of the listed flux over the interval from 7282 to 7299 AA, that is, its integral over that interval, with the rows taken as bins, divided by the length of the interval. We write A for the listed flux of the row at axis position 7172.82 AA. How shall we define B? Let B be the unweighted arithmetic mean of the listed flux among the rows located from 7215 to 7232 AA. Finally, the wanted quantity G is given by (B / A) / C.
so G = 0.265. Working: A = 4.013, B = 3.61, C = 3.40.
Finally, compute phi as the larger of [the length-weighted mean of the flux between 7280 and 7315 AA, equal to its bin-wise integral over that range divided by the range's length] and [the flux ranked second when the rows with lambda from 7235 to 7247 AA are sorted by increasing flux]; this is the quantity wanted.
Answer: 3.42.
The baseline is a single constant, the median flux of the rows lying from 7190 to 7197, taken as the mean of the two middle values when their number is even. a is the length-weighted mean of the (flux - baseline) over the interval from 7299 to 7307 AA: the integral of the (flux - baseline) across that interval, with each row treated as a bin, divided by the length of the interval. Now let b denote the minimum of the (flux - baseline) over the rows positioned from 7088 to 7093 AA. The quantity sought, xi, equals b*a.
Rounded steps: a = -0.3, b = 0.5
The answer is -0.14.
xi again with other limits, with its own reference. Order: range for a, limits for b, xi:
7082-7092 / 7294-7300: -0.48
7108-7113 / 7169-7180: -0.23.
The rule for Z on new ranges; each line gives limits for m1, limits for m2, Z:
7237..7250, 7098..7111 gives 1.91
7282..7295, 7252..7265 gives 1.39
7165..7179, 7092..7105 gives 1.88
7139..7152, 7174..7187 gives 1.38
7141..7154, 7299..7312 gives 1.21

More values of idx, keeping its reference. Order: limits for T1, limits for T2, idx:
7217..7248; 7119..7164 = 0.015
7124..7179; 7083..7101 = -0.040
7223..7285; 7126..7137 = 0.001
